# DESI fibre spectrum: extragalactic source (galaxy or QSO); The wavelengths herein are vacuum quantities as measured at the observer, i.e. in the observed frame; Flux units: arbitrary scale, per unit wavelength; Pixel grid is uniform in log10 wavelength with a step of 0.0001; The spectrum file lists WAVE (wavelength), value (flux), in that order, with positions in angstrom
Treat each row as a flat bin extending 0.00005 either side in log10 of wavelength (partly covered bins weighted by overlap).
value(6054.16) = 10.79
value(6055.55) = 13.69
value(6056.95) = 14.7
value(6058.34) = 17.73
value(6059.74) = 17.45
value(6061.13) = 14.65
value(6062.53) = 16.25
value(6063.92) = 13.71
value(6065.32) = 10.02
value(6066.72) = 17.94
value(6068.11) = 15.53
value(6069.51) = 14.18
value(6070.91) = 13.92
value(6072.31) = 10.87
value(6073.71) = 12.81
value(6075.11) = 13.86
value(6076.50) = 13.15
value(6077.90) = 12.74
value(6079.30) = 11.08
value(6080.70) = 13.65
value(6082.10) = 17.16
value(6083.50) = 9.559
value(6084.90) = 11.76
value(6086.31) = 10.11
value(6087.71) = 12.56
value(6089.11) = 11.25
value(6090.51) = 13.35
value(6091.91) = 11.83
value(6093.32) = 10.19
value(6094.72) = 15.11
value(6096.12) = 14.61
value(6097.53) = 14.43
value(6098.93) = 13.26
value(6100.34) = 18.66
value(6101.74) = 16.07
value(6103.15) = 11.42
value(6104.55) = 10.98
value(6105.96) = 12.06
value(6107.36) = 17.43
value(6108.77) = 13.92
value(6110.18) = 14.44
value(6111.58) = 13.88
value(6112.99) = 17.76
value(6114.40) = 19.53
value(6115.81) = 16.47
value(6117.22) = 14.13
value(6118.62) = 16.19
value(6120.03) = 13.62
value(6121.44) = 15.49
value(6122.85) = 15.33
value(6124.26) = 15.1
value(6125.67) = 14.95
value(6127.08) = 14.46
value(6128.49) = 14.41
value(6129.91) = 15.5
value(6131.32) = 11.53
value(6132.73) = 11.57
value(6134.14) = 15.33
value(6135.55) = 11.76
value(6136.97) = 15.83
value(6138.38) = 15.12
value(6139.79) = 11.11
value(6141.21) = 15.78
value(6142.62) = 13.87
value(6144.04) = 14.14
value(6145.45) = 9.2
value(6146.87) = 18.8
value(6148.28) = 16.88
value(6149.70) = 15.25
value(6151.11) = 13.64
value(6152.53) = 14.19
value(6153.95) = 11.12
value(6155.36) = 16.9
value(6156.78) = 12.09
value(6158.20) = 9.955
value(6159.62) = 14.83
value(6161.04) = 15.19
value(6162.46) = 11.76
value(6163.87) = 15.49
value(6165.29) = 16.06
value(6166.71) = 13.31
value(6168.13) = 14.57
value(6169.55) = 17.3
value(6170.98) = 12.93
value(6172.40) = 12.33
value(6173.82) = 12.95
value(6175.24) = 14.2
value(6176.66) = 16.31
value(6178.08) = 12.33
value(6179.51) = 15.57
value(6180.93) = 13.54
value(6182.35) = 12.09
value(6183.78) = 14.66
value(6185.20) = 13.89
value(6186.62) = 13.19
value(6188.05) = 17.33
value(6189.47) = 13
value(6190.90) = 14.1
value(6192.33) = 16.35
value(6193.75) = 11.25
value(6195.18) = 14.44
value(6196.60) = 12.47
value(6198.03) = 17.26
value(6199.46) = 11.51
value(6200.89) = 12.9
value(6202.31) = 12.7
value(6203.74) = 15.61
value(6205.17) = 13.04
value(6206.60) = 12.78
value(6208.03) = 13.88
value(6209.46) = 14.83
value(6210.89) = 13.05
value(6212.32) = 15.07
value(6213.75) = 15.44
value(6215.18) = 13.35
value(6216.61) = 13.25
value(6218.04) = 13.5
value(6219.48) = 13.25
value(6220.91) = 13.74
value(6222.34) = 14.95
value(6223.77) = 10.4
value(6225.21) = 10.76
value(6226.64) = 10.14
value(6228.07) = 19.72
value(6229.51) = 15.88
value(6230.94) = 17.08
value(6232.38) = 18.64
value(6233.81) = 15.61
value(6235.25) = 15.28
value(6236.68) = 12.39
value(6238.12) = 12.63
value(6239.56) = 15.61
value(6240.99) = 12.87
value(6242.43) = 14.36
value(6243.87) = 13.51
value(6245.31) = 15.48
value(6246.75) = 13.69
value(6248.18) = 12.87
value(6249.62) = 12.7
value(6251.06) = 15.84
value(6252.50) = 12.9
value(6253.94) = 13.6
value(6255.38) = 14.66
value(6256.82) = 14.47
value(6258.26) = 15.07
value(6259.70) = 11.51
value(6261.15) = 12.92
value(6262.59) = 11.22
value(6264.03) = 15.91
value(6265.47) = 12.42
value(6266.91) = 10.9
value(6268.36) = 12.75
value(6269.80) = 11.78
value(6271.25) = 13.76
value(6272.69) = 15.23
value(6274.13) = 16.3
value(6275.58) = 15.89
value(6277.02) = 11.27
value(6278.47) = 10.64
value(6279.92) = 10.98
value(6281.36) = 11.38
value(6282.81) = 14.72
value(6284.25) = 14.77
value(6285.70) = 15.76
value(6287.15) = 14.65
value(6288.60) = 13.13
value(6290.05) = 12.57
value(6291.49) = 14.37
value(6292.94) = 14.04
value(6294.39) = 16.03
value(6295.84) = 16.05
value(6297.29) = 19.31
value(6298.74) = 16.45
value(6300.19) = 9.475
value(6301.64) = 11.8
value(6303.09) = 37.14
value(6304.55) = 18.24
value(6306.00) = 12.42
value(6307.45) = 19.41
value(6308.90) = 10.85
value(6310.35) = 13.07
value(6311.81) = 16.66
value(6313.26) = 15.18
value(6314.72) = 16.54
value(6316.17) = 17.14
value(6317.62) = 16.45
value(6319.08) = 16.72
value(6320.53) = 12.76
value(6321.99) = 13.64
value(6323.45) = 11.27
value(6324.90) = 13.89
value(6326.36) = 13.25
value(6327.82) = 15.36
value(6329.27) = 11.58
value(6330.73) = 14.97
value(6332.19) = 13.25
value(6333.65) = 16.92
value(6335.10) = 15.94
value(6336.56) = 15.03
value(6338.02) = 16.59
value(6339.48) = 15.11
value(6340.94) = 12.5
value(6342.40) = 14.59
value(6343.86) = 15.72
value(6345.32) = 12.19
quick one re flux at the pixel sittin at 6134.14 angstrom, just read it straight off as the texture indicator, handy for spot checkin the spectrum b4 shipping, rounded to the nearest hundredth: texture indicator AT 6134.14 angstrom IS 15.33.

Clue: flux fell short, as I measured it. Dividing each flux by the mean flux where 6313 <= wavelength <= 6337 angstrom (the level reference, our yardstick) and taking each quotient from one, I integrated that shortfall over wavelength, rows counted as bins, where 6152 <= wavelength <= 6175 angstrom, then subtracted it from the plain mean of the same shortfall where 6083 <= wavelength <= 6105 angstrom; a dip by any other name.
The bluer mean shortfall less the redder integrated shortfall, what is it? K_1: -1.2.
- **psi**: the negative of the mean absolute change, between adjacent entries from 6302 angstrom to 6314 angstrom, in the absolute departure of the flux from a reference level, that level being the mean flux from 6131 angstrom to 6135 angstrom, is -5.9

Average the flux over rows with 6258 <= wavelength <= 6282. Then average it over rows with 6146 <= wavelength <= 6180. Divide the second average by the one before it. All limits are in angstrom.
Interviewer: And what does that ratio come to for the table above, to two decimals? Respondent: 1.11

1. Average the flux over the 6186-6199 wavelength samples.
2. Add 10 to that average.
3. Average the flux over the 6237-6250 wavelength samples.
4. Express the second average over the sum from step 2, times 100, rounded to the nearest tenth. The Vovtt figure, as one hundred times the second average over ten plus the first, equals 56.4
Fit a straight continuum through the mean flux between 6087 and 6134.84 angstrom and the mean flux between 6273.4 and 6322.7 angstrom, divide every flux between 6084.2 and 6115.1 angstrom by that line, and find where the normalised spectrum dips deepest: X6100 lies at 6086.31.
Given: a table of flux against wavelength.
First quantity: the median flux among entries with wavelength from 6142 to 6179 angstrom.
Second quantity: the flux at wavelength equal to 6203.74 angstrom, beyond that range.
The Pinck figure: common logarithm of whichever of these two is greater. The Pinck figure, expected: 1.19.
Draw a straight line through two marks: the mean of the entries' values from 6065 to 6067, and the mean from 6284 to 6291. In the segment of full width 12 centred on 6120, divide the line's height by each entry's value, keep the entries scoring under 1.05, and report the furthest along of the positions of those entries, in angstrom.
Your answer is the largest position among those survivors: 6125.67 angstrom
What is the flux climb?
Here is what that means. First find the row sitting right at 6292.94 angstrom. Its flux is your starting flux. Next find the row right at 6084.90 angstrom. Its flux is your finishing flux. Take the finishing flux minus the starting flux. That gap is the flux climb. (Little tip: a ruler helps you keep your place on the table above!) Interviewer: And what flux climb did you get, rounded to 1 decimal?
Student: -2.3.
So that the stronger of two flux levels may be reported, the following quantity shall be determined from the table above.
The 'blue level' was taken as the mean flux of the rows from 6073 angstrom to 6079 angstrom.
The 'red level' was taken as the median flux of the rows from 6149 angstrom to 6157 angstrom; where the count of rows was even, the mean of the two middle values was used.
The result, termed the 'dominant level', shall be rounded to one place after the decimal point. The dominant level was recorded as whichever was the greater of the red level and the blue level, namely 13.9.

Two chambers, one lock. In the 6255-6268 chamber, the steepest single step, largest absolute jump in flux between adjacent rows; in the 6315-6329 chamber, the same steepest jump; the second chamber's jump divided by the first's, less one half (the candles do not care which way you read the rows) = 0.3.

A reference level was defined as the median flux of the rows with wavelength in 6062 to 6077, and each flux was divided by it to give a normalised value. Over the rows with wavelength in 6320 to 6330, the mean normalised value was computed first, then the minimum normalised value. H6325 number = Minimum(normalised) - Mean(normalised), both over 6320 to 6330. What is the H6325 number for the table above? -0.13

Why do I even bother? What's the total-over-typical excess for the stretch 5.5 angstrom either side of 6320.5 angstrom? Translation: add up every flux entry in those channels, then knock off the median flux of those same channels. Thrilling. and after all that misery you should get 88.0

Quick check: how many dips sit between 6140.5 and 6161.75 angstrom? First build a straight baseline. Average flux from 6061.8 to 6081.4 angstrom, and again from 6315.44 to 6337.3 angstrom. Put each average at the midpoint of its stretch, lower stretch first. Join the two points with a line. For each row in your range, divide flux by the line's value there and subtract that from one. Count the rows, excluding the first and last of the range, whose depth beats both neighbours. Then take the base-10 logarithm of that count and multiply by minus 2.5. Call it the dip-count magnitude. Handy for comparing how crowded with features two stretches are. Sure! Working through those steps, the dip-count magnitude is -1.75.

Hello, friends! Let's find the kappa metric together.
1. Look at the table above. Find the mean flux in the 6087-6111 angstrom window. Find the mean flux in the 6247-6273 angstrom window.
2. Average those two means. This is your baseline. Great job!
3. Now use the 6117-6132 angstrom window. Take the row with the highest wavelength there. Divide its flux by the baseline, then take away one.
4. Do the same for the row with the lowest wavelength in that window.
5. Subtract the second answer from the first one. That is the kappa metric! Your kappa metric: -0.19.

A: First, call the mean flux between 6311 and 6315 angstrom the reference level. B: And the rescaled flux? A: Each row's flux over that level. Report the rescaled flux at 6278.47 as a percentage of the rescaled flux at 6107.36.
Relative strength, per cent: 61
